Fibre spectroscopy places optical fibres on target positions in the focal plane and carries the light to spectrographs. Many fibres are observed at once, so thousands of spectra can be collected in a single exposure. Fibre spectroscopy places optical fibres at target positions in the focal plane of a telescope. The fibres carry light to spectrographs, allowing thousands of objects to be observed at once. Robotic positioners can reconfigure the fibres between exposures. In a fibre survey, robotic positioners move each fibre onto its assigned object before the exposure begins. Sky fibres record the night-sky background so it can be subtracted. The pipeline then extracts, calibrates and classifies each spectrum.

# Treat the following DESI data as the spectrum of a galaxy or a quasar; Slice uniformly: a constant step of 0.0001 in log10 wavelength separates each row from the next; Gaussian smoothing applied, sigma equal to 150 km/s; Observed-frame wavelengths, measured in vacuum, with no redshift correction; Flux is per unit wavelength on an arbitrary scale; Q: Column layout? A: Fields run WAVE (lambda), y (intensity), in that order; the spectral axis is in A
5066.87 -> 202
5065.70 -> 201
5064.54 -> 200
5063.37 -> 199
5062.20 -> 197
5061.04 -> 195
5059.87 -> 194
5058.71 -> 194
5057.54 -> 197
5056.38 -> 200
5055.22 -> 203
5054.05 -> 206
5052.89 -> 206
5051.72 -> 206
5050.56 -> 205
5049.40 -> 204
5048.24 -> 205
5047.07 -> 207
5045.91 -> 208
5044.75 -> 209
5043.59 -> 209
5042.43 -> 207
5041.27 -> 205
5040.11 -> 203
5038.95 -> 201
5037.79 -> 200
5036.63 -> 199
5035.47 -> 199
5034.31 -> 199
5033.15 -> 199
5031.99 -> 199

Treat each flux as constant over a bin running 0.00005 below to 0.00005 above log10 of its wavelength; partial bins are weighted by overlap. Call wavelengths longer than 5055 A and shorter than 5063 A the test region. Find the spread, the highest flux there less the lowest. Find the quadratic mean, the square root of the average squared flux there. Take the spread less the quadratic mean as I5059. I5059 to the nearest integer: -188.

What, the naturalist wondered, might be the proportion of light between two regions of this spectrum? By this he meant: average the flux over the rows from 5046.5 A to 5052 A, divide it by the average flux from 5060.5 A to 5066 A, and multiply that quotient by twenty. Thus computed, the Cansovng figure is 20.7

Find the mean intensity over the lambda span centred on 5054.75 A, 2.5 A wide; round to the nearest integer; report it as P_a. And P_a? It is 204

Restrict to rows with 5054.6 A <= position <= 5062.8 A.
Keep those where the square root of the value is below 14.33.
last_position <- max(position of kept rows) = 5062.20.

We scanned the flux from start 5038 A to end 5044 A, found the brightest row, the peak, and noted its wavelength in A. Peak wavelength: 5043.59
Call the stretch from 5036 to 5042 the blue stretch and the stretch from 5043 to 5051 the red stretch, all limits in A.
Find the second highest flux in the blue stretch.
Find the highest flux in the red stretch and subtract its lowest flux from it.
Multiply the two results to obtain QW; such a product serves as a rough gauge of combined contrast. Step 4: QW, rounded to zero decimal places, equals 1015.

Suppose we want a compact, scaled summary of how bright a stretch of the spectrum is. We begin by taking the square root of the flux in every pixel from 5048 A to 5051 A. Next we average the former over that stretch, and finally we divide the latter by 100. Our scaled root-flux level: 0.143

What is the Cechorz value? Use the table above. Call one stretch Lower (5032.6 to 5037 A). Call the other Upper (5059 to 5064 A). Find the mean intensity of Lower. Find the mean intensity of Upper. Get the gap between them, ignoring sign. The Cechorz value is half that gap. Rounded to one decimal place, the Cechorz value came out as 1.4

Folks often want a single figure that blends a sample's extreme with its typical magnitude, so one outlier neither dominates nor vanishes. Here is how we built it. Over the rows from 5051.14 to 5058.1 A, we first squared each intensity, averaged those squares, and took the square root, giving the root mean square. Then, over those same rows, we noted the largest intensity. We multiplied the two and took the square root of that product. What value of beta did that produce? 205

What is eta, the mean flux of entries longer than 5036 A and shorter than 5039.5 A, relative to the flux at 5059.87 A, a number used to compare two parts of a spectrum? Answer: 1.031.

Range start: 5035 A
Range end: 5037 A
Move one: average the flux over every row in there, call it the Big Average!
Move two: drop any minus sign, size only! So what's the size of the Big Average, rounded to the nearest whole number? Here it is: 199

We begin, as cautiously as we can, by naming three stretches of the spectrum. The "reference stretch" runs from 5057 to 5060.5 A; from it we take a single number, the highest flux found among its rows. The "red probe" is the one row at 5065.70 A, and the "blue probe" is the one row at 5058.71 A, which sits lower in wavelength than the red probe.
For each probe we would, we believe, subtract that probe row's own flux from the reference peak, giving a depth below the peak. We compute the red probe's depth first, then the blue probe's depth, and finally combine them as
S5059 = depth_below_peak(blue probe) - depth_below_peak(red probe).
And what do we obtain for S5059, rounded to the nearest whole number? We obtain 7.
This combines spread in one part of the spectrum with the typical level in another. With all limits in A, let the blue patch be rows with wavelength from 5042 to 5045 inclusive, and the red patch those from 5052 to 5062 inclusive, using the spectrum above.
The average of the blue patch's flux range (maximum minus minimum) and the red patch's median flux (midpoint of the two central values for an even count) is 100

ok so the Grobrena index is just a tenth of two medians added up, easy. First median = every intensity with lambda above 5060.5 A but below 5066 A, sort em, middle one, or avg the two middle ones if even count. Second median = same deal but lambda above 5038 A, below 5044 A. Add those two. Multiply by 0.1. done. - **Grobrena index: 40.4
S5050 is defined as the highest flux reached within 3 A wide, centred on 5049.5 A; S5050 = 205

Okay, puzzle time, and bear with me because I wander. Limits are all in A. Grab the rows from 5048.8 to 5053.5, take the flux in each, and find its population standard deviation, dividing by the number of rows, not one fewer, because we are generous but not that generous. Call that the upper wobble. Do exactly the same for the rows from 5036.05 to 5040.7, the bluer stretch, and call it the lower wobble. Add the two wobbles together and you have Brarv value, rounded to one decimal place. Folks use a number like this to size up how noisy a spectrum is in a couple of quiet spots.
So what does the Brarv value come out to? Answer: 2.3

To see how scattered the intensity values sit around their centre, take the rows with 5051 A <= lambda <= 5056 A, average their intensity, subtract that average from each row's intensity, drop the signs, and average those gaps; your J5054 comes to 1.1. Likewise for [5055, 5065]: 2.5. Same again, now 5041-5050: 1.6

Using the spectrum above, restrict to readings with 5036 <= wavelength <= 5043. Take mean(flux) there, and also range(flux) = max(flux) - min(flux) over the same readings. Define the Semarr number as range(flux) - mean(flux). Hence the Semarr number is -194.5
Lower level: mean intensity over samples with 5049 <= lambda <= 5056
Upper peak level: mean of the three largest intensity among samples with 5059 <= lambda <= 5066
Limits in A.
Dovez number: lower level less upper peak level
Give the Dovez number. 5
